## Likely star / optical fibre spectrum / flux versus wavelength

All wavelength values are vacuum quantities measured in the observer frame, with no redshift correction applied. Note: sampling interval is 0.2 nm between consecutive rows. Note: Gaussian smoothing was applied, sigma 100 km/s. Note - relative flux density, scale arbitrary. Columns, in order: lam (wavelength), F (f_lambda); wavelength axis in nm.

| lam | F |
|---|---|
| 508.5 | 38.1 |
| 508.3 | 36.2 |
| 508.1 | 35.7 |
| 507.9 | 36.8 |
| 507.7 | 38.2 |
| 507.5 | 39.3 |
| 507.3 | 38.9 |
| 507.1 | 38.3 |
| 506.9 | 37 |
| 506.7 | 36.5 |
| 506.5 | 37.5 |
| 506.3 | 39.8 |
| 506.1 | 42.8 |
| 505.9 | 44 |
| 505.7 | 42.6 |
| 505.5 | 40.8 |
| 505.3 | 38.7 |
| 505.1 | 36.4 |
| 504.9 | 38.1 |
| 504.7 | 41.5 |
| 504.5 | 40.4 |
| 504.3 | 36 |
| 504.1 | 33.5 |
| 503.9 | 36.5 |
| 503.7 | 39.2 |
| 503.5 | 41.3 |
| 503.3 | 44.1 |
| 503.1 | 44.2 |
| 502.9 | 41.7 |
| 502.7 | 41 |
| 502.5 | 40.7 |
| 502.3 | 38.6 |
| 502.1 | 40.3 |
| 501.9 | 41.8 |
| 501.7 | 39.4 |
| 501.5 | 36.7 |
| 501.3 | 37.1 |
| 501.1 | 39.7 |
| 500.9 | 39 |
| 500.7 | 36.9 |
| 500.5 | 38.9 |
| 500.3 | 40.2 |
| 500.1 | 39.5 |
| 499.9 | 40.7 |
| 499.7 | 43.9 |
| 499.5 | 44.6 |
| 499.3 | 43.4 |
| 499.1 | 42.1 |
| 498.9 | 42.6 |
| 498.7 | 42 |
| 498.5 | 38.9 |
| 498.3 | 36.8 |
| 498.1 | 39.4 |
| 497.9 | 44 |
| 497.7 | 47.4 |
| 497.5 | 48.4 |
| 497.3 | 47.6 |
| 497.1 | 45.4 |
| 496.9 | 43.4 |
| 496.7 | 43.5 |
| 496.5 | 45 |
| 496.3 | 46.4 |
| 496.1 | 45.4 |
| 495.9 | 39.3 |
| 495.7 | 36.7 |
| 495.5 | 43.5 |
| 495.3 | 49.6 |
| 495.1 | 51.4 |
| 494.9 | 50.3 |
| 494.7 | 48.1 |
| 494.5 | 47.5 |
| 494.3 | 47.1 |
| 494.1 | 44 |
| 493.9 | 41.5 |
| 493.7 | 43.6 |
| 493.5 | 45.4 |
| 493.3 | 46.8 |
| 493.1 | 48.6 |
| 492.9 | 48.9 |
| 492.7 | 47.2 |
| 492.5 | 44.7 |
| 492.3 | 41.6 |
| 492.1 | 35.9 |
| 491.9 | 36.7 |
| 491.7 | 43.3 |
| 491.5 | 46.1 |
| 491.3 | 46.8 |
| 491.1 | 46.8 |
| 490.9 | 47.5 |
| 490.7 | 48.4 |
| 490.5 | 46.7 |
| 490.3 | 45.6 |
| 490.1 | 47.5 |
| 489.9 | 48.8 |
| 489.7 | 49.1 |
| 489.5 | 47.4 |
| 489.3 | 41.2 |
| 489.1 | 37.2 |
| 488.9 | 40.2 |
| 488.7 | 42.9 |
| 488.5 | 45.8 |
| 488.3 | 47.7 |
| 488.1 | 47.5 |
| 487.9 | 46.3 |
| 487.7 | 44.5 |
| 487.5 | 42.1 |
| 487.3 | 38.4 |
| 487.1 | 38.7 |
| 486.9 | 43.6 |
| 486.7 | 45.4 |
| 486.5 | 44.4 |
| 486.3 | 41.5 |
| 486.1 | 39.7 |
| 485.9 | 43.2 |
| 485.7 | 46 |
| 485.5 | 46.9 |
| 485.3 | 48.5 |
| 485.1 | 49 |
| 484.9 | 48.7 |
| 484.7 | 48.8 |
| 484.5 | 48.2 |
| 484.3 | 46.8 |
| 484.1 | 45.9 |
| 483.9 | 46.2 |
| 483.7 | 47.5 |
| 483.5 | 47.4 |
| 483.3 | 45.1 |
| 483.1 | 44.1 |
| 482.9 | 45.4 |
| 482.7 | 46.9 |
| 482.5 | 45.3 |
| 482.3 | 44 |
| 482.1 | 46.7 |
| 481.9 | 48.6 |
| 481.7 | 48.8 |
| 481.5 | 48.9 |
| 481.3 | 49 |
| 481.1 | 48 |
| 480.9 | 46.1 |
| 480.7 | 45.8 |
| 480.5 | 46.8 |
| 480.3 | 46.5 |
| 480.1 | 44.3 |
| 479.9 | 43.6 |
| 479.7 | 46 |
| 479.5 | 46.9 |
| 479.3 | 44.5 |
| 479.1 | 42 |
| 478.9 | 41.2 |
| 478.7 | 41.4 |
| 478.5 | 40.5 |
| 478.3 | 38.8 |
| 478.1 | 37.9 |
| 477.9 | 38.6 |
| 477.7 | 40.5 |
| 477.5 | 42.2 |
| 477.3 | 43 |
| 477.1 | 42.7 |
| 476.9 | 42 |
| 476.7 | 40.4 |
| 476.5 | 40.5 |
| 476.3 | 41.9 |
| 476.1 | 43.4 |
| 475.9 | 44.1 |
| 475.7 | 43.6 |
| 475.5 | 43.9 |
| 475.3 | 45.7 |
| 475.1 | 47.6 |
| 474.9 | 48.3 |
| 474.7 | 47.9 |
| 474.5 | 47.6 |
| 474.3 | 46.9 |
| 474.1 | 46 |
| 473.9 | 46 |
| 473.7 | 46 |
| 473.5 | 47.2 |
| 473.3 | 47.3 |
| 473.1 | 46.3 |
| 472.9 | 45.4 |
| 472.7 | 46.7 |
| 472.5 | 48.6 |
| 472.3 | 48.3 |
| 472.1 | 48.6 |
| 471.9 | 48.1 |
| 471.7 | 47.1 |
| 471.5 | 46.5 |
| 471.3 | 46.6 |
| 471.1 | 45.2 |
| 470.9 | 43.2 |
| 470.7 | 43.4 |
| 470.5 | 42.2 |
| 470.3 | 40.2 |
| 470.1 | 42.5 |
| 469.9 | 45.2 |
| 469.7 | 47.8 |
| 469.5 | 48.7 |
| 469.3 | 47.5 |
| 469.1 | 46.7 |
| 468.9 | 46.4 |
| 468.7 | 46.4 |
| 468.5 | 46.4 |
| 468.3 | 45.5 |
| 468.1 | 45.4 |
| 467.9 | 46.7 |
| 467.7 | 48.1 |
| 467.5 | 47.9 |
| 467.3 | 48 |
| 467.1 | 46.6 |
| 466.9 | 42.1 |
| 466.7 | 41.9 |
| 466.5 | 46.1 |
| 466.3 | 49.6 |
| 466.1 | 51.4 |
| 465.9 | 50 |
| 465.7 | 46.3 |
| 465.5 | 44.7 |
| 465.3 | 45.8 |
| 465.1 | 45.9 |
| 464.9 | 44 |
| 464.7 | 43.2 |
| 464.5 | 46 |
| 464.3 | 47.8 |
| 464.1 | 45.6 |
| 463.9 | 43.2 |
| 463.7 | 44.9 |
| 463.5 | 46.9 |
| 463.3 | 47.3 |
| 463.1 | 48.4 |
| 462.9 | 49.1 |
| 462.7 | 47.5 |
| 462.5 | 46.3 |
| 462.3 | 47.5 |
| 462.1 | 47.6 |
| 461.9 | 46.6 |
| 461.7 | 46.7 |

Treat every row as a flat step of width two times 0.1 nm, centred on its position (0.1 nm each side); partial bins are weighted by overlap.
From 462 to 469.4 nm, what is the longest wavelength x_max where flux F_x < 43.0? 466.9 nm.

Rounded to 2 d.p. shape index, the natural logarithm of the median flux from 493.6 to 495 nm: 3.85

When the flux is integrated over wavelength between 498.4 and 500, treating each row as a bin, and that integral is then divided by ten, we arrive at 6.8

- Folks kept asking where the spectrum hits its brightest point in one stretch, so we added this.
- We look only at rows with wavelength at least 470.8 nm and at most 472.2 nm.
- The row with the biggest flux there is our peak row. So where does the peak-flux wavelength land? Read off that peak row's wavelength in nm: 472.1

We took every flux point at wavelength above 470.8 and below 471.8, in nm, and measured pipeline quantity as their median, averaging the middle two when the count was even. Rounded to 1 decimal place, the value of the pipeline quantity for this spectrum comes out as 46.5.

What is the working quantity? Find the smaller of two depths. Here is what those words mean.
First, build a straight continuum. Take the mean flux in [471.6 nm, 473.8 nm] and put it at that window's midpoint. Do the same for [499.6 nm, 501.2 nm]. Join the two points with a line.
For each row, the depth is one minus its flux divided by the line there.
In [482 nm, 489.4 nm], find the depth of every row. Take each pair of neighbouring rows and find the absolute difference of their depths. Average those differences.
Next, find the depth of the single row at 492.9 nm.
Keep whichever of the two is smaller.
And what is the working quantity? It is -0.17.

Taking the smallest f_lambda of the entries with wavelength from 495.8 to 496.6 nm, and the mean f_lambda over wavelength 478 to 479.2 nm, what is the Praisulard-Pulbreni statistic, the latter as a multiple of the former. 1.03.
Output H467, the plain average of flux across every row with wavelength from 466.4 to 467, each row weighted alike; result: 43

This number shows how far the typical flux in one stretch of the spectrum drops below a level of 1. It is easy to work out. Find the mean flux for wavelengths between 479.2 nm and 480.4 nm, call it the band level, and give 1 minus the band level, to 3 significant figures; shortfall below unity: -44.3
